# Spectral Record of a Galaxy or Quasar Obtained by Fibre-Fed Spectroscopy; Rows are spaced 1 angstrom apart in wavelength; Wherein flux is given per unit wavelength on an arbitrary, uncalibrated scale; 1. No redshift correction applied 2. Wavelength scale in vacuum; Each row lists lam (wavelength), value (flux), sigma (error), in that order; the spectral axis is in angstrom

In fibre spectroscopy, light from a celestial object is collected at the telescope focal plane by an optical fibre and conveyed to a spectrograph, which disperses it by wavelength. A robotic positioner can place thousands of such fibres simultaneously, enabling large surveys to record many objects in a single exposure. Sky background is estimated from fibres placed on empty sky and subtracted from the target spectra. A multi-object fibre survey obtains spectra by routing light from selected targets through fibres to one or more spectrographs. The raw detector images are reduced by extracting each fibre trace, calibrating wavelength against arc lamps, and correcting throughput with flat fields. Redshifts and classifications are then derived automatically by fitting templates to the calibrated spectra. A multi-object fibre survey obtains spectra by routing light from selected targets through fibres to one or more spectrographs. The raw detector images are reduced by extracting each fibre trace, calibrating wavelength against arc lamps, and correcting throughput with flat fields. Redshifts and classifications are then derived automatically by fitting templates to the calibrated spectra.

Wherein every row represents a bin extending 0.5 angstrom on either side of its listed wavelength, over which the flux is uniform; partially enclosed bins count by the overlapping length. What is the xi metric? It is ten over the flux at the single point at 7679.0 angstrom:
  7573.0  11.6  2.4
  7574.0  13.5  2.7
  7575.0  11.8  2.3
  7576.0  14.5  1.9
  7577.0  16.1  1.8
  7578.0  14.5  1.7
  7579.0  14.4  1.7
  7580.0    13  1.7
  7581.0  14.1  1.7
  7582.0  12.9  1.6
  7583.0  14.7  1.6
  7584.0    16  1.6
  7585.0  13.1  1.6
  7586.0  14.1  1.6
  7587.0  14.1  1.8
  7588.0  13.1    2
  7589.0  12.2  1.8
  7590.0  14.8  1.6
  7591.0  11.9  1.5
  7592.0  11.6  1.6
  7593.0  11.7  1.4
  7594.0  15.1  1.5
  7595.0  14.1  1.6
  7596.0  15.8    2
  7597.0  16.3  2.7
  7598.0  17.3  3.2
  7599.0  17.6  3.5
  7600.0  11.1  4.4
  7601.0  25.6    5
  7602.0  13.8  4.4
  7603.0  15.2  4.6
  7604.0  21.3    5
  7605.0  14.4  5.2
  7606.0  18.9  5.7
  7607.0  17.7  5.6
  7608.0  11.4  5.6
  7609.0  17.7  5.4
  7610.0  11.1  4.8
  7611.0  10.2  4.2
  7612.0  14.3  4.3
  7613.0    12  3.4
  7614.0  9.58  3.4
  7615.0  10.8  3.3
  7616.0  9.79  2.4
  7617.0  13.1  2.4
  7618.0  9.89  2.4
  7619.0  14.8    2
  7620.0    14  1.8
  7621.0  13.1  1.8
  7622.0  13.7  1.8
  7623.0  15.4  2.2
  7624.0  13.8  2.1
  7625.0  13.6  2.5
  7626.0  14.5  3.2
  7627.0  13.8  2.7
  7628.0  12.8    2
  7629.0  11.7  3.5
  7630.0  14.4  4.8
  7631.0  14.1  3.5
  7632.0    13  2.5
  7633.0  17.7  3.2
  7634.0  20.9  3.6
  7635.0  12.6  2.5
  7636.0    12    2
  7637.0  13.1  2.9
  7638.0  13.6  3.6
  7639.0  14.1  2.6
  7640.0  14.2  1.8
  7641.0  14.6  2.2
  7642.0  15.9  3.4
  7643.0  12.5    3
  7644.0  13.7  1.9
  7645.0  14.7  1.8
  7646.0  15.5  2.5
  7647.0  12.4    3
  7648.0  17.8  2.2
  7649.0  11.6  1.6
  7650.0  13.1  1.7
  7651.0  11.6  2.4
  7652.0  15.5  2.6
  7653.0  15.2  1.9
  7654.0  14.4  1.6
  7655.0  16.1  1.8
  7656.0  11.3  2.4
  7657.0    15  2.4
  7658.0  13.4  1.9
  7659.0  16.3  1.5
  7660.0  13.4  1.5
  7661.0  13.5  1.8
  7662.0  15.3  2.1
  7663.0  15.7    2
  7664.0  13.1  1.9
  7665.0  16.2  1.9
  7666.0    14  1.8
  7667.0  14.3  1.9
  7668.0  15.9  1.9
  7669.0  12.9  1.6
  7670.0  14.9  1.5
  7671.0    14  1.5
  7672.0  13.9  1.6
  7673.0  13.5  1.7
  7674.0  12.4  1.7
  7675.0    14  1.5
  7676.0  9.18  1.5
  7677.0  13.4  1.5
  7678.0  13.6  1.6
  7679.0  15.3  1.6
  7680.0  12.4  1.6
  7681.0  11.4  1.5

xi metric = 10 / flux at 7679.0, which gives 0.65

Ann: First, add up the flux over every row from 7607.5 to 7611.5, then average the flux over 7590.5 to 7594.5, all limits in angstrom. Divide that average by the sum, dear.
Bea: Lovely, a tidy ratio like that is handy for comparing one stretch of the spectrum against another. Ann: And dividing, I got 0.250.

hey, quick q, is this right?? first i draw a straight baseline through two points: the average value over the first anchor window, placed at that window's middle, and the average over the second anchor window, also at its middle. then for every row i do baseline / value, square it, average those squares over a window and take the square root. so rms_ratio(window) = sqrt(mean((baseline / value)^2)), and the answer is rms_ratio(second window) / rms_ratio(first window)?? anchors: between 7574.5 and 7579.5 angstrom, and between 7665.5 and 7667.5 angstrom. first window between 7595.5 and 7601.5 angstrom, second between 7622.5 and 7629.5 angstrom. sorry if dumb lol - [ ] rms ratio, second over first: 1.17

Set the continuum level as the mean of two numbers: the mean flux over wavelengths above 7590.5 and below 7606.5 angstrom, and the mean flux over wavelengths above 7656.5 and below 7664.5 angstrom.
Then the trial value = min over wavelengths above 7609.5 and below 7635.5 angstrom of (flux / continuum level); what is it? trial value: 0.63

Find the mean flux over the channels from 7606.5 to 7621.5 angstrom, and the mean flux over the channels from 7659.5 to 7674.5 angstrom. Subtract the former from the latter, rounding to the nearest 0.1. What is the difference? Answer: 1.6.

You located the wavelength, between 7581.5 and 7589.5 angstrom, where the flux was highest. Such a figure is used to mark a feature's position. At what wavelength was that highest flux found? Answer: 7584.0 angstrom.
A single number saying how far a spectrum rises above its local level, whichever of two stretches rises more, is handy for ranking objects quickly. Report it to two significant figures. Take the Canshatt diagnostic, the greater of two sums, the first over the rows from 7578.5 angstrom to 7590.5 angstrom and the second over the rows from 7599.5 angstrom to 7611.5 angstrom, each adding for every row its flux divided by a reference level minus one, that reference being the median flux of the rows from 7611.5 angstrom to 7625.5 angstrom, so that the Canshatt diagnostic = 2.1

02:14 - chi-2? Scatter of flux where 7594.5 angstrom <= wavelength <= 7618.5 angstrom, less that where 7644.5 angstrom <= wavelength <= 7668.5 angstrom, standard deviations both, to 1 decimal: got 2.3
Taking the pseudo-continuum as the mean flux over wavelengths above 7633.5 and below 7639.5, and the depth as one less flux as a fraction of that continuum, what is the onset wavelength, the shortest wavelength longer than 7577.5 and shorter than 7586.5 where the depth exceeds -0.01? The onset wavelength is 7578.0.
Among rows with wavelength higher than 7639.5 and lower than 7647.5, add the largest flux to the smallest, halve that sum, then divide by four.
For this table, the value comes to 3.54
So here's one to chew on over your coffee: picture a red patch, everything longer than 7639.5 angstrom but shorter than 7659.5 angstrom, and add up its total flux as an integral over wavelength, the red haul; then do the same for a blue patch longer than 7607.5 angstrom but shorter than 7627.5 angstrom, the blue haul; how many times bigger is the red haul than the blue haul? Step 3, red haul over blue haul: 1.11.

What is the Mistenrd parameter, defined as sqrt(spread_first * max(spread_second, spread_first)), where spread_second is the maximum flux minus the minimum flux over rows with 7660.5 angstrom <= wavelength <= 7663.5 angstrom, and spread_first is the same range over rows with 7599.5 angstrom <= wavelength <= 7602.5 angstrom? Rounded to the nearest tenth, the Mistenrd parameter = 14.5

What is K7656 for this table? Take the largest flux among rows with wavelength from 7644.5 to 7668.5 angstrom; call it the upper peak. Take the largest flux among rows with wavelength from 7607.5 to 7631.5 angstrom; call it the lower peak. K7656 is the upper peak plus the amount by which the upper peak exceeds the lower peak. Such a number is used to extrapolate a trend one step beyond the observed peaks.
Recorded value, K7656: 18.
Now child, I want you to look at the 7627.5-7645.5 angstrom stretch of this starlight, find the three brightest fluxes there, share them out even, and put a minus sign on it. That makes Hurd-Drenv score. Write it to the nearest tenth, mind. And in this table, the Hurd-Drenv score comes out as -18.2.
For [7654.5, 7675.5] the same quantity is -16.2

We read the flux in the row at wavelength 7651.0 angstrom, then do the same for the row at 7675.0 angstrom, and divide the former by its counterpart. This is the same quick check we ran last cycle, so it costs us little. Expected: 0.83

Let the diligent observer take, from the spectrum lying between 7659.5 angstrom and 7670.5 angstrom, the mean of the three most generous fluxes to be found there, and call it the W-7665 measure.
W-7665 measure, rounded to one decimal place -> 15.9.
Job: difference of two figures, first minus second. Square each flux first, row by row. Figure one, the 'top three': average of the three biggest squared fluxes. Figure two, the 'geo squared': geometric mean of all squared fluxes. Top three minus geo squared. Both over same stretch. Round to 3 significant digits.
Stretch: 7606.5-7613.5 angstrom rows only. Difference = 103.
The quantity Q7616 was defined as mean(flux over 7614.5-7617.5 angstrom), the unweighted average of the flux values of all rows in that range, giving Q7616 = 11.2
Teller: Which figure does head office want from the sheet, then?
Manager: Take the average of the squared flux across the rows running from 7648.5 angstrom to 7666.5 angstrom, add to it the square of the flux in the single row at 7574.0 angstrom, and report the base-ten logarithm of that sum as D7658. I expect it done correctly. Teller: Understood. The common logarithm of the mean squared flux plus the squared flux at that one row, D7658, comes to 2.59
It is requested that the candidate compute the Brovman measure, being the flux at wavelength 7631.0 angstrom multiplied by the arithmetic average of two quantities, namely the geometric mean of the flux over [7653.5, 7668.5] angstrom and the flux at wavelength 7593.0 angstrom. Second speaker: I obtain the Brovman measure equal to 184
